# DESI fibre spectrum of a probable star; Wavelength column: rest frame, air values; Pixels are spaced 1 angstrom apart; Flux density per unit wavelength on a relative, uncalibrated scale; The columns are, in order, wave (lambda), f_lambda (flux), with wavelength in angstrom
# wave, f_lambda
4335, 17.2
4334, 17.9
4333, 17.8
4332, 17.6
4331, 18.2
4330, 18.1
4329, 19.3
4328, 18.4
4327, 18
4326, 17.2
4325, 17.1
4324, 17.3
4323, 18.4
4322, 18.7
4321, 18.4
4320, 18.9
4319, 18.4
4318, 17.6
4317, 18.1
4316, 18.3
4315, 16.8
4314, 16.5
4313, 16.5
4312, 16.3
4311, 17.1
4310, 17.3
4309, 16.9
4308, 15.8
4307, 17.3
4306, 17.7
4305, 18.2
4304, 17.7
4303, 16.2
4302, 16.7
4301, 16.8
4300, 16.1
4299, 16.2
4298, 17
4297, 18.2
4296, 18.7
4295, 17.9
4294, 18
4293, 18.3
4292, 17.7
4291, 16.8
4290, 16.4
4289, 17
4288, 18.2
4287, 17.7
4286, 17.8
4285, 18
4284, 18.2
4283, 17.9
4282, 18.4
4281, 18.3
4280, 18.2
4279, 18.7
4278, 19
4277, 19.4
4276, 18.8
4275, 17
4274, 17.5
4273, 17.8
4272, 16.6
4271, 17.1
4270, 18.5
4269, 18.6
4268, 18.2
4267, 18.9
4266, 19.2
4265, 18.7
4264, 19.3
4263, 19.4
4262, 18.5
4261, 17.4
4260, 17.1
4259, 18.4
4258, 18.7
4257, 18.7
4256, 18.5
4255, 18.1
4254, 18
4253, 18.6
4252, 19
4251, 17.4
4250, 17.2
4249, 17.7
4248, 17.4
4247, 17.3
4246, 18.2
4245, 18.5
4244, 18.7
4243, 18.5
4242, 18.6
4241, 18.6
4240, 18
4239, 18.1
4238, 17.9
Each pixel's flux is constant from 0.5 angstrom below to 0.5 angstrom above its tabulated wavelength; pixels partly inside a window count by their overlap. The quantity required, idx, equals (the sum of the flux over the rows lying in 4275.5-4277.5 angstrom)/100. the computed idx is 0.382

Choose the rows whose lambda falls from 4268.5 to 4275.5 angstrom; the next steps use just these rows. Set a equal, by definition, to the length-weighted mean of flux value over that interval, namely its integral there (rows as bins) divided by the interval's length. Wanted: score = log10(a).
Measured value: 1.25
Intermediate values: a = 17.59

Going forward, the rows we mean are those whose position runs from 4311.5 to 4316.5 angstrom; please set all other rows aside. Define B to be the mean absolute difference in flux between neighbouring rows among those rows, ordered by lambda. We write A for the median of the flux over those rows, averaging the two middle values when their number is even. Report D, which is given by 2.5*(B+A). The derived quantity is 42.5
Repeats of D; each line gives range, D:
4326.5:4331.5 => 47.1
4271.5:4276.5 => 46.1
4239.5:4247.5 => 47.1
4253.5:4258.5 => 46.7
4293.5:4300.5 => 46.2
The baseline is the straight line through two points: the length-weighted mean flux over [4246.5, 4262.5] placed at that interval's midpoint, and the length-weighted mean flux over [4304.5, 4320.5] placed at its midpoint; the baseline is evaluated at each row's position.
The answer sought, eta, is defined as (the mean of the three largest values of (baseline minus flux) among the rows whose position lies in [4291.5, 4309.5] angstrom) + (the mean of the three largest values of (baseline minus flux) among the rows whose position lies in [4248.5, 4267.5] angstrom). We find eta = 2.21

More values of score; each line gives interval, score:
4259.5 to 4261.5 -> 1.24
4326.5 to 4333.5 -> 1.26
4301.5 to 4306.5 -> 1.24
